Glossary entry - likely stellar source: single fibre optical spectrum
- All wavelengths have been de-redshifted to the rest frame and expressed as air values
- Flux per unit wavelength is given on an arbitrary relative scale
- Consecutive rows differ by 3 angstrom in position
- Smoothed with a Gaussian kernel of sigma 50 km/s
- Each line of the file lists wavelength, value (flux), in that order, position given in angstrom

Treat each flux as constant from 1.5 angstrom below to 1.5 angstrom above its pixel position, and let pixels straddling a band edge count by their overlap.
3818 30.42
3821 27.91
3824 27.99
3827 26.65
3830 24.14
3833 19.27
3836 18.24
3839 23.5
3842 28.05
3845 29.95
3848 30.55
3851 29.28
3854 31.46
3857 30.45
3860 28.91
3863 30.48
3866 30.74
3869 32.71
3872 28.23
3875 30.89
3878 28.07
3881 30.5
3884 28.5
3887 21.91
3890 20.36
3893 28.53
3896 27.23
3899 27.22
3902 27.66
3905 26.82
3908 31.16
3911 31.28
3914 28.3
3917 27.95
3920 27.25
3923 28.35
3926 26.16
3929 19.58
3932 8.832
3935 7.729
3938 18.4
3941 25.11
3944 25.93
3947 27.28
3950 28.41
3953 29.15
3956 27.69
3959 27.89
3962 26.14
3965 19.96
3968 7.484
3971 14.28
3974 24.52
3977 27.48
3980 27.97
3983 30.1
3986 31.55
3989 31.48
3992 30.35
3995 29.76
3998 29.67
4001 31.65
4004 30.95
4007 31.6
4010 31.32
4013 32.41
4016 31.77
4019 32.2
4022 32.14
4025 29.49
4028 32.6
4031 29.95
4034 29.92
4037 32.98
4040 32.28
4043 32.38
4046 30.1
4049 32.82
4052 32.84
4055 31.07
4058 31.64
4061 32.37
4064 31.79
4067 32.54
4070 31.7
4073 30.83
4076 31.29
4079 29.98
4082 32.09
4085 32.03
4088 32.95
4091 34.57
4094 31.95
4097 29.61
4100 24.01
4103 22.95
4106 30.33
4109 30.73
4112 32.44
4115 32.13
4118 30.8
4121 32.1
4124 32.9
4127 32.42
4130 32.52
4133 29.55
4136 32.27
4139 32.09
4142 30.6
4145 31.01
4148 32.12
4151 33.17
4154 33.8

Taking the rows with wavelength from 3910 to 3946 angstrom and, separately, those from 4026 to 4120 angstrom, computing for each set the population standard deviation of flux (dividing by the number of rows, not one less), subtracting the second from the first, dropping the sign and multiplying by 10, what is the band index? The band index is 51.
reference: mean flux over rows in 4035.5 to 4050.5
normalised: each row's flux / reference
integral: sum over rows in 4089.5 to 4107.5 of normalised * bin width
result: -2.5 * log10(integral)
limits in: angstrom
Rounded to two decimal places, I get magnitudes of -3.02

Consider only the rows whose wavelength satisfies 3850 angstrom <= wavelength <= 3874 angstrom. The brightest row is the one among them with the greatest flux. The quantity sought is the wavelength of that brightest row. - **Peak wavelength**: 3869 angstrom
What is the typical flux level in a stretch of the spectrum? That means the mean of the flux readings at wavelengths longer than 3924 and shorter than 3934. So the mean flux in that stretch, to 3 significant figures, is 18.2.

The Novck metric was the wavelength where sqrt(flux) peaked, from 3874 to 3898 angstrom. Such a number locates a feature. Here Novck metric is 3875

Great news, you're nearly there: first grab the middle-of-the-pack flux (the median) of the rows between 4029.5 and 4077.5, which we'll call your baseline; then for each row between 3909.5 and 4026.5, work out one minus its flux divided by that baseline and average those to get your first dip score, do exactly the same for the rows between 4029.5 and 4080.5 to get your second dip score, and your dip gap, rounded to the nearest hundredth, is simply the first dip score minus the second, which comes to 0.16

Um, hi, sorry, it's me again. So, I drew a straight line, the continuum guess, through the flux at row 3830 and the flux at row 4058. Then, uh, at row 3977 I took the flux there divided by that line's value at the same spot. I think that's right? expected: 0.948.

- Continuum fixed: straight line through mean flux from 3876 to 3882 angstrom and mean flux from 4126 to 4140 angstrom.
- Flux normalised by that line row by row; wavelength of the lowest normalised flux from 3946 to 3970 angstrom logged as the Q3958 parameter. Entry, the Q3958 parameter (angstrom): 3968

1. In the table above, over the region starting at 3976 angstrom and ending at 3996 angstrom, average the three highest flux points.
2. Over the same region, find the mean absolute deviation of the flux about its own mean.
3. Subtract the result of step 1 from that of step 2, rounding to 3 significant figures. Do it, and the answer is -29.9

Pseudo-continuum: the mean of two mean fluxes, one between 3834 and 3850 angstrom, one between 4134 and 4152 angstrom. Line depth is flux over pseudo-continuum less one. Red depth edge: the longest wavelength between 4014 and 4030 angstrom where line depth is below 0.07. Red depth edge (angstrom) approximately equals 4025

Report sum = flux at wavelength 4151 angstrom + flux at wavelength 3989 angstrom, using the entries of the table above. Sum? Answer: 65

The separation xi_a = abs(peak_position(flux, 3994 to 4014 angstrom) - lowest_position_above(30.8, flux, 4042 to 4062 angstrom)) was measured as 30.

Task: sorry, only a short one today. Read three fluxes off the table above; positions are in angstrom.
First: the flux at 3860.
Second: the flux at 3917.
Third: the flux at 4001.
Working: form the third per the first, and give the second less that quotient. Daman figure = 26.9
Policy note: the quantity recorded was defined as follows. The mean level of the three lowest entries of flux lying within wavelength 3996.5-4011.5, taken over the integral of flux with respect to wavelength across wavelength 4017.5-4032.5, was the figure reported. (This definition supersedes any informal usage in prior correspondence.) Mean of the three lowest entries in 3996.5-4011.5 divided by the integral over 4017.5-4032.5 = 0.065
